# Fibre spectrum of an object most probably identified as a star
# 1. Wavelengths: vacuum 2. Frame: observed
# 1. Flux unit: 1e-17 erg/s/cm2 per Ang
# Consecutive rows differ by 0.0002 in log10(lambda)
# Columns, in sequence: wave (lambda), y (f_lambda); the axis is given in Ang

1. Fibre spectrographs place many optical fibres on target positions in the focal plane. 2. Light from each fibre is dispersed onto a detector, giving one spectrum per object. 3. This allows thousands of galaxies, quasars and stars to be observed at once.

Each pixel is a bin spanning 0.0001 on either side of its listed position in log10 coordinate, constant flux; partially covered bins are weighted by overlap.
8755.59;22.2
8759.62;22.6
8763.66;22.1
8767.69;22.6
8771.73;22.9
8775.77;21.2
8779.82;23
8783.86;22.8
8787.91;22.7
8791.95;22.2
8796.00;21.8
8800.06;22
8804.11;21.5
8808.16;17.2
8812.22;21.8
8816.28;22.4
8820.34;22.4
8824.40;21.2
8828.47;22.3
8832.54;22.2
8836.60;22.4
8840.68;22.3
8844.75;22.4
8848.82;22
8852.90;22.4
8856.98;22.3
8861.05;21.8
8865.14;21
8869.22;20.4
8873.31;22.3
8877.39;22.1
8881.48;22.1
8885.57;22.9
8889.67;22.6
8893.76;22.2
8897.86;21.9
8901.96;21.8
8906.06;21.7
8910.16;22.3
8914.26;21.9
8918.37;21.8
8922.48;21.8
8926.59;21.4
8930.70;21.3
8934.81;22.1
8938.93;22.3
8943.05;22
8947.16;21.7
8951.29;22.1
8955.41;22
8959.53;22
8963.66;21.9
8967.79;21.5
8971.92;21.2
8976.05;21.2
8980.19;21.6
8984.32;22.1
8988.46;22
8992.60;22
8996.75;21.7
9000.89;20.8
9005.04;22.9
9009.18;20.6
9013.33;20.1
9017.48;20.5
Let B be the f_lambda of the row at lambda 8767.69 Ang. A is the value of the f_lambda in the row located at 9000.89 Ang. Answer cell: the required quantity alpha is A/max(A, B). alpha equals 0.92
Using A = 20.8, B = 22.6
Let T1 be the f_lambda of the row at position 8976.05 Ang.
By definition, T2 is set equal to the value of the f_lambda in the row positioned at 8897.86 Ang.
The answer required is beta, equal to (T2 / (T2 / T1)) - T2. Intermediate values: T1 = 21.2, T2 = 21.9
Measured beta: -0.7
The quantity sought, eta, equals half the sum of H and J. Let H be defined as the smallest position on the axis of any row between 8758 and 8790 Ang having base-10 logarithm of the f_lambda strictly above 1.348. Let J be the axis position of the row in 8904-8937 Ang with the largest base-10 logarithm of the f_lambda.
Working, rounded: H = 8759.62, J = 8910.16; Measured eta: 8834.9 Ang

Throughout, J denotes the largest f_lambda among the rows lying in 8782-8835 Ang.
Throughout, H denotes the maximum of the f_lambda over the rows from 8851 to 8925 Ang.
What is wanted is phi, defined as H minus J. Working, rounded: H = 22.9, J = 22.8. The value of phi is 0.1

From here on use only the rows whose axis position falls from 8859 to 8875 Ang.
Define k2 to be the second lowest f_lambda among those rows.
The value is 21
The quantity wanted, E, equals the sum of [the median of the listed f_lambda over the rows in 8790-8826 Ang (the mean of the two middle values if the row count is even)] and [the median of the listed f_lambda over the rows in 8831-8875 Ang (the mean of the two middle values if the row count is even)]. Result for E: 44.1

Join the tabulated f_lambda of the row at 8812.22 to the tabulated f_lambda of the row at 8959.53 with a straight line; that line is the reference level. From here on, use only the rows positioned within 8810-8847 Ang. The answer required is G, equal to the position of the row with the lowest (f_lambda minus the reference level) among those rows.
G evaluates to 8824.40 Ang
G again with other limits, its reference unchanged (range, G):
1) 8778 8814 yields 8808.16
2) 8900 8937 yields 8930.70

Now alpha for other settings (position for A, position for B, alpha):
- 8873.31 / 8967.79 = 1.00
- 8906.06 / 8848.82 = 0.99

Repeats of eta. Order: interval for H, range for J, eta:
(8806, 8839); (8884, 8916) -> 8850.9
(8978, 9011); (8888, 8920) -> 8947.4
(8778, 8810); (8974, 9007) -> 8892.4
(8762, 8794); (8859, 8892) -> 8826.6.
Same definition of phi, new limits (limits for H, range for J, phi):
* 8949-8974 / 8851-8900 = -0.8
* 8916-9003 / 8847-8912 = -0.6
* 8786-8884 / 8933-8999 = 0.4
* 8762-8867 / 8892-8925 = 0.7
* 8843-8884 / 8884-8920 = -0.5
